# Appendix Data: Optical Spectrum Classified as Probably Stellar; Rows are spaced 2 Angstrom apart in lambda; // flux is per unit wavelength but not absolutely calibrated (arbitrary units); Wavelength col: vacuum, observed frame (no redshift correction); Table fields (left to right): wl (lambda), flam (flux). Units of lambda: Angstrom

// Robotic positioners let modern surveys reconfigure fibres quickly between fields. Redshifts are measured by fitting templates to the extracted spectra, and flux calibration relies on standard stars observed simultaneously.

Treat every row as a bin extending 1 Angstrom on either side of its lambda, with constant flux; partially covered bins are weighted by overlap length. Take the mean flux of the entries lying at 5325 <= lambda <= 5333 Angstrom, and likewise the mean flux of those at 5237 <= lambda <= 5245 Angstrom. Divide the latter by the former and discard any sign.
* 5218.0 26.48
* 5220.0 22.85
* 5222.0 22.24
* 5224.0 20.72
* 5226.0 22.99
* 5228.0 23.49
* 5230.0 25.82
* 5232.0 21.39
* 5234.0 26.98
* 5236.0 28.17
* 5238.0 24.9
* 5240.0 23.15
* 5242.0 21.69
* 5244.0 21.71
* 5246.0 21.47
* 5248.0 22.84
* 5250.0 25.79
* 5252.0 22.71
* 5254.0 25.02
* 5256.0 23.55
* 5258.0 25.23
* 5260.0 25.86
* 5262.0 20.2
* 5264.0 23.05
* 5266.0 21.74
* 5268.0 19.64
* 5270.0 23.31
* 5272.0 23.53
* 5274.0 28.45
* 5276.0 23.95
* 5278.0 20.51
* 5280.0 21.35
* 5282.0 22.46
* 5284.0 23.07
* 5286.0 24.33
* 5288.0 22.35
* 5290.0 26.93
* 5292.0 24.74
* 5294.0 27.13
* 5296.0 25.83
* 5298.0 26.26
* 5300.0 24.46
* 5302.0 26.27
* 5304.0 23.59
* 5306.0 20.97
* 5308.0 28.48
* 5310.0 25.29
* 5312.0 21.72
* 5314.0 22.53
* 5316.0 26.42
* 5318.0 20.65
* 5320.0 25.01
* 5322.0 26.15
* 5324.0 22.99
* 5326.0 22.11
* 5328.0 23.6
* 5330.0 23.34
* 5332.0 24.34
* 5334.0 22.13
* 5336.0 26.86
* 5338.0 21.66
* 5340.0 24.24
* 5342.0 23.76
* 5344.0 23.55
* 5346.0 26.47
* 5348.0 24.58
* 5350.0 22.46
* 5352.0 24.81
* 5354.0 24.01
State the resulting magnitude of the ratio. 0.98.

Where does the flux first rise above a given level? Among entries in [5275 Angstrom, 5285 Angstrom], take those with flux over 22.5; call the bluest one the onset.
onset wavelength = 5276.0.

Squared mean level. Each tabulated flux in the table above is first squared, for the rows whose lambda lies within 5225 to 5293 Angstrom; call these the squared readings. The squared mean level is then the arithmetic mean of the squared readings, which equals 562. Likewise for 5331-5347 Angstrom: 585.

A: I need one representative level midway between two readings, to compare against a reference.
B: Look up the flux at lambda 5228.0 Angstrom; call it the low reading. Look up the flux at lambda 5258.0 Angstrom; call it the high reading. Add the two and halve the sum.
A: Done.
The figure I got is 24.4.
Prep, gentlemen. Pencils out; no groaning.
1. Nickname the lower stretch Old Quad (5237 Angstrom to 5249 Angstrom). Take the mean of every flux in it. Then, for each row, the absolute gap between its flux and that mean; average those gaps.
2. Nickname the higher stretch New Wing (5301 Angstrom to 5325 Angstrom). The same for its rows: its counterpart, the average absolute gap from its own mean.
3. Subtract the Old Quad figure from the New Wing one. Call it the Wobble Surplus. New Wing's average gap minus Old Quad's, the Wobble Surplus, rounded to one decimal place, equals 1.1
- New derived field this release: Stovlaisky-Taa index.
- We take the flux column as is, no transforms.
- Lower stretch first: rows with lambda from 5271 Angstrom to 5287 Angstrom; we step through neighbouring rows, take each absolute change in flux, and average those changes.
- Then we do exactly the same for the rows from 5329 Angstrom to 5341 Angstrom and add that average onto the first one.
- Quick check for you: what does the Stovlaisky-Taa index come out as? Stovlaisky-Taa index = 5.5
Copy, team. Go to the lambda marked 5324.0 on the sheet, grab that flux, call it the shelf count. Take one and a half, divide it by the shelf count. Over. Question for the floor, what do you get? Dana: 0.065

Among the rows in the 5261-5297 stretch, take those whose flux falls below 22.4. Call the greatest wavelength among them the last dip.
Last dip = 5288.0 Angstrom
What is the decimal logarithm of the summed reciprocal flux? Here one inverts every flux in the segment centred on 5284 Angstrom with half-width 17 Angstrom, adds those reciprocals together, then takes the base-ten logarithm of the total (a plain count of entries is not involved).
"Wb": -0.146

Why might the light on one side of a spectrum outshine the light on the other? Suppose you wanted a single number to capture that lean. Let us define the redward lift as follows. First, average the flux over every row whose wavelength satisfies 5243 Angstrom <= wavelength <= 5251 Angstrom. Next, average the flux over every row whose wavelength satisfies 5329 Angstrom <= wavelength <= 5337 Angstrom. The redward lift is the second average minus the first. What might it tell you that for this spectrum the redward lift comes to 1.2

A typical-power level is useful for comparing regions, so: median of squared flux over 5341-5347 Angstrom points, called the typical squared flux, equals 565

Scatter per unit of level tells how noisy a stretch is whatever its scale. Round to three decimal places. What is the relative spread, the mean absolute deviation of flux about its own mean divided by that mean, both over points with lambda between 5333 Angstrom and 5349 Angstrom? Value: 0.057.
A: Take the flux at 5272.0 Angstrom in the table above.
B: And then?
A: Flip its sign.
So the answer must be -24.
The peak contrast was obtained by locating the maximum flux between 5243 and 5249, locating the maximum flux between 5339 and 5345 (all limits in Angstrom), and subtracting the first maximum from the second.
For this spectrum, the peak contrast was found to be 1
